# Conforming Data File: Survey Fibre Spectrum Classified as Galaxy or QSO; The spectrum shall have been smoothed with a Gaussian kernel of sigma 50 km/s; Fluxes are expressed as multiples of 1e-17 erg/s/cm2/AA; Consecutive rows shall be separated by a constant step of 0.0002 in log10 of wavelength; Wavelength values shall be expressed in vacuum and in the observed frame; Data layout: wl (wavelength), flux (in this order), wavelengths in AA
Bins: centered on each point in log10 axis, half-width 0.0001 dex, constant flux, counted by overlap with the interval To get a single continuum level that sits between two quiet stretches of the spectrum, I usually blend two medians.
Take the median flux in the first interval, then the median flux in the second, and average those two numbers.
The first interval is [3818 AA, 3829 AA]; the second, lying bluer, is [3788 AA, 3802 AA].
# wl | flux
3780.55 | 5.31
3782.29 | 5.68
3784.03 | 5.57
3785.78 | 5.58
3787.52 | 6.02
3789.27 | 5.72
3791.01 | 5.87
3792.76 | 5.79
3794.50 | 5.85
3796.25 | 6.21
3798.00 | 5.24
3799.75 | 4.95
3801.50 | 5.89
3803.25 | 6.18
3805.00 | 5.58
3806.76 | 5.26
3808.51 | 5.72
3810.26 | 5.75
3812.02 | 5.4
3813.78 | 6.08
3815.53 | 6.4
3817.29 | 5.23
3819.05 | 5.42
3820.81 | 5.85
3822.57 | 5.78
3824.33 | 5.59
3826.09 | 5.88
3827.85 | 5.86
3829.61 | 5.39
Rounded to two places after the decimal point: 5.82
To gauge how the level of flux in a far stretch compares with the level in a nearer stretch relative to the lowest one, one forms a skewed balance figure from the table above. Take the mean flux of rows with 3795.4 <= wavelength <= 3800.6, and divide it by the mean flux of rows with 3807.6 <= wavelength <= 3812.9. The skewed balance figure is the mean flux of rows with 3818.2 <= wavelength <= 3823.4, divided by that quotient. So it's 5.85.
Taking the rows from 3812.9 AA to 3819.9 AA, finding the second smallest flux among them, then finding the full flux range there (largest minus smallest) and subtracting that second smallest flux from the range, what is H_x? -4.25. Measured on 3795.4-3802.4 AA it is -3.98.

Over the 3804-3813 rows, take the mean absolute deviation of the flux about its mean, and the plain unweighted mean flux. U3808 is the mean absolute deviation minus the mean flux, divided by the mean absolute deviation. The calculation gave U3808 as -32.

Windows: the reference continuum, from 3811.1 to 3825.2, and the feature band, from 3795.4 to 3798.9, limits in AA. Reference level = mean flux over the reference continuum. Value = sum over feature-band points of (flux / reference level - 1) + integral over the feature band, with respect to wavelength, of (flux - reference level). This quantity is 0.0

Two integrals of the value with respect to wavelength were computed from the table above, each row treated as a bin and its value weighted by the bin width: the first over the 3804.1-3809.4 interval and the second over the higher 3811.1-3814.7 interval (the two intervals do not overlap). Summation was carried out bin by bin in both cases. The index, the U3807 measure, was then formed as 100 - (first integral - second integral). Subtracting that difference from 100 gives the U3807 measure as 91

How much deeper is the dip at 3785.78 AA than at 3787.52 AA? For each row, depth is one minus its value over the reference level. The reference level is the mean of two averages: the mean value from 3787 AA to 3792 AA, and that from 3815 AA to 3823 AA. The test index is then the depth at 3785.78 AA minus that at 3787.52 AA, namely 0.08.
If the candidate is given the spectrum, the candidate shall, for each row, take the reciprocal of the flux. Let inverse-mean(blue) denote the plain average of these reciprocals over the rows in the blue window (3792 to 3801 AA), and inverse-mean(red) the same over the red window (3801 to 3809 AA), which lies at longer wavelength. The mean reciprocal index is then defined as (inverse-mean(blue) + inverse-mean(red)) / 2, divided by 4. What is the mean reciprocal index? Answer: 0.0443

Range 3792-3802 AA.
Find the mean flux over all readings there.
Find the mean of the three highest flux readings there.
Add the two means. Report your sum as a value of 11.6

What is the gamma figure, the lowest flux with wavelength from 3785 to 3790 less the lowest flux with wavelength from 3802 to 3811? 0.3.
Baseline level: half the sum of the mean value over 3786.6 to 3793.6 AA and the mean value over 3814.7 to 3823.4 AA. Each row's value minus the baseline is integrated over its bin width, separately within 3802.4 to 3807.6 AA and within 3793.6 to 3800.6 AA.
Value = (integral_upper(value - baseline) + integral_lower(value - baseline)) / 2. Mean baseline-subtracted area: -1.1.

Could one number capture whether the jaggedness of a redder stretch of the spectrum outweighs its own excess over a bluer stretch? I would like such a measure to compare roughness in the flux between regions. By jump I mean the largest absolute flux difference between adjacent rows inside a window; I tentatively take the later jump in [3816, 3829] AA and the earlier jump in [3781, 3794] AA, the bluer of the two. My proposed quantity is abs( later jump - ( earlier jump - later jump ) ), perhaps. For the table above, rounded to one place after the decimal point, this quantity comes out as 0.4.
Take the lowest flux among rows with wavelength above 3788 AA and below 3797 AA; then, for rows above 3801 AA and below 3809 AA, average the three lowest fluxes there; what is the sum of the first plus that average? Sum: 11.2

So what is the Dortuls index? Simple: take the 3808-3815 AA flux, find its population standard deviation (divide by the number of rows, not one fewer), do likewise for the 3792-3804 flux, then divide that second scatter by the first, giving 1.81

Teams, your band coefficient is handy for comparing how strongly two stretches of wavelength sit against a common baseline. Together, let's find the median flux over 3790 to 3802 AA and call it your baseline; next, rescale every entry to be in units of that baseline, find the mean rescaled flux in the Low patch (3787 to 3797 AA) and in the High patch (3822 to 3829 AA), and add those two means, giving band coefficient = 2.00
